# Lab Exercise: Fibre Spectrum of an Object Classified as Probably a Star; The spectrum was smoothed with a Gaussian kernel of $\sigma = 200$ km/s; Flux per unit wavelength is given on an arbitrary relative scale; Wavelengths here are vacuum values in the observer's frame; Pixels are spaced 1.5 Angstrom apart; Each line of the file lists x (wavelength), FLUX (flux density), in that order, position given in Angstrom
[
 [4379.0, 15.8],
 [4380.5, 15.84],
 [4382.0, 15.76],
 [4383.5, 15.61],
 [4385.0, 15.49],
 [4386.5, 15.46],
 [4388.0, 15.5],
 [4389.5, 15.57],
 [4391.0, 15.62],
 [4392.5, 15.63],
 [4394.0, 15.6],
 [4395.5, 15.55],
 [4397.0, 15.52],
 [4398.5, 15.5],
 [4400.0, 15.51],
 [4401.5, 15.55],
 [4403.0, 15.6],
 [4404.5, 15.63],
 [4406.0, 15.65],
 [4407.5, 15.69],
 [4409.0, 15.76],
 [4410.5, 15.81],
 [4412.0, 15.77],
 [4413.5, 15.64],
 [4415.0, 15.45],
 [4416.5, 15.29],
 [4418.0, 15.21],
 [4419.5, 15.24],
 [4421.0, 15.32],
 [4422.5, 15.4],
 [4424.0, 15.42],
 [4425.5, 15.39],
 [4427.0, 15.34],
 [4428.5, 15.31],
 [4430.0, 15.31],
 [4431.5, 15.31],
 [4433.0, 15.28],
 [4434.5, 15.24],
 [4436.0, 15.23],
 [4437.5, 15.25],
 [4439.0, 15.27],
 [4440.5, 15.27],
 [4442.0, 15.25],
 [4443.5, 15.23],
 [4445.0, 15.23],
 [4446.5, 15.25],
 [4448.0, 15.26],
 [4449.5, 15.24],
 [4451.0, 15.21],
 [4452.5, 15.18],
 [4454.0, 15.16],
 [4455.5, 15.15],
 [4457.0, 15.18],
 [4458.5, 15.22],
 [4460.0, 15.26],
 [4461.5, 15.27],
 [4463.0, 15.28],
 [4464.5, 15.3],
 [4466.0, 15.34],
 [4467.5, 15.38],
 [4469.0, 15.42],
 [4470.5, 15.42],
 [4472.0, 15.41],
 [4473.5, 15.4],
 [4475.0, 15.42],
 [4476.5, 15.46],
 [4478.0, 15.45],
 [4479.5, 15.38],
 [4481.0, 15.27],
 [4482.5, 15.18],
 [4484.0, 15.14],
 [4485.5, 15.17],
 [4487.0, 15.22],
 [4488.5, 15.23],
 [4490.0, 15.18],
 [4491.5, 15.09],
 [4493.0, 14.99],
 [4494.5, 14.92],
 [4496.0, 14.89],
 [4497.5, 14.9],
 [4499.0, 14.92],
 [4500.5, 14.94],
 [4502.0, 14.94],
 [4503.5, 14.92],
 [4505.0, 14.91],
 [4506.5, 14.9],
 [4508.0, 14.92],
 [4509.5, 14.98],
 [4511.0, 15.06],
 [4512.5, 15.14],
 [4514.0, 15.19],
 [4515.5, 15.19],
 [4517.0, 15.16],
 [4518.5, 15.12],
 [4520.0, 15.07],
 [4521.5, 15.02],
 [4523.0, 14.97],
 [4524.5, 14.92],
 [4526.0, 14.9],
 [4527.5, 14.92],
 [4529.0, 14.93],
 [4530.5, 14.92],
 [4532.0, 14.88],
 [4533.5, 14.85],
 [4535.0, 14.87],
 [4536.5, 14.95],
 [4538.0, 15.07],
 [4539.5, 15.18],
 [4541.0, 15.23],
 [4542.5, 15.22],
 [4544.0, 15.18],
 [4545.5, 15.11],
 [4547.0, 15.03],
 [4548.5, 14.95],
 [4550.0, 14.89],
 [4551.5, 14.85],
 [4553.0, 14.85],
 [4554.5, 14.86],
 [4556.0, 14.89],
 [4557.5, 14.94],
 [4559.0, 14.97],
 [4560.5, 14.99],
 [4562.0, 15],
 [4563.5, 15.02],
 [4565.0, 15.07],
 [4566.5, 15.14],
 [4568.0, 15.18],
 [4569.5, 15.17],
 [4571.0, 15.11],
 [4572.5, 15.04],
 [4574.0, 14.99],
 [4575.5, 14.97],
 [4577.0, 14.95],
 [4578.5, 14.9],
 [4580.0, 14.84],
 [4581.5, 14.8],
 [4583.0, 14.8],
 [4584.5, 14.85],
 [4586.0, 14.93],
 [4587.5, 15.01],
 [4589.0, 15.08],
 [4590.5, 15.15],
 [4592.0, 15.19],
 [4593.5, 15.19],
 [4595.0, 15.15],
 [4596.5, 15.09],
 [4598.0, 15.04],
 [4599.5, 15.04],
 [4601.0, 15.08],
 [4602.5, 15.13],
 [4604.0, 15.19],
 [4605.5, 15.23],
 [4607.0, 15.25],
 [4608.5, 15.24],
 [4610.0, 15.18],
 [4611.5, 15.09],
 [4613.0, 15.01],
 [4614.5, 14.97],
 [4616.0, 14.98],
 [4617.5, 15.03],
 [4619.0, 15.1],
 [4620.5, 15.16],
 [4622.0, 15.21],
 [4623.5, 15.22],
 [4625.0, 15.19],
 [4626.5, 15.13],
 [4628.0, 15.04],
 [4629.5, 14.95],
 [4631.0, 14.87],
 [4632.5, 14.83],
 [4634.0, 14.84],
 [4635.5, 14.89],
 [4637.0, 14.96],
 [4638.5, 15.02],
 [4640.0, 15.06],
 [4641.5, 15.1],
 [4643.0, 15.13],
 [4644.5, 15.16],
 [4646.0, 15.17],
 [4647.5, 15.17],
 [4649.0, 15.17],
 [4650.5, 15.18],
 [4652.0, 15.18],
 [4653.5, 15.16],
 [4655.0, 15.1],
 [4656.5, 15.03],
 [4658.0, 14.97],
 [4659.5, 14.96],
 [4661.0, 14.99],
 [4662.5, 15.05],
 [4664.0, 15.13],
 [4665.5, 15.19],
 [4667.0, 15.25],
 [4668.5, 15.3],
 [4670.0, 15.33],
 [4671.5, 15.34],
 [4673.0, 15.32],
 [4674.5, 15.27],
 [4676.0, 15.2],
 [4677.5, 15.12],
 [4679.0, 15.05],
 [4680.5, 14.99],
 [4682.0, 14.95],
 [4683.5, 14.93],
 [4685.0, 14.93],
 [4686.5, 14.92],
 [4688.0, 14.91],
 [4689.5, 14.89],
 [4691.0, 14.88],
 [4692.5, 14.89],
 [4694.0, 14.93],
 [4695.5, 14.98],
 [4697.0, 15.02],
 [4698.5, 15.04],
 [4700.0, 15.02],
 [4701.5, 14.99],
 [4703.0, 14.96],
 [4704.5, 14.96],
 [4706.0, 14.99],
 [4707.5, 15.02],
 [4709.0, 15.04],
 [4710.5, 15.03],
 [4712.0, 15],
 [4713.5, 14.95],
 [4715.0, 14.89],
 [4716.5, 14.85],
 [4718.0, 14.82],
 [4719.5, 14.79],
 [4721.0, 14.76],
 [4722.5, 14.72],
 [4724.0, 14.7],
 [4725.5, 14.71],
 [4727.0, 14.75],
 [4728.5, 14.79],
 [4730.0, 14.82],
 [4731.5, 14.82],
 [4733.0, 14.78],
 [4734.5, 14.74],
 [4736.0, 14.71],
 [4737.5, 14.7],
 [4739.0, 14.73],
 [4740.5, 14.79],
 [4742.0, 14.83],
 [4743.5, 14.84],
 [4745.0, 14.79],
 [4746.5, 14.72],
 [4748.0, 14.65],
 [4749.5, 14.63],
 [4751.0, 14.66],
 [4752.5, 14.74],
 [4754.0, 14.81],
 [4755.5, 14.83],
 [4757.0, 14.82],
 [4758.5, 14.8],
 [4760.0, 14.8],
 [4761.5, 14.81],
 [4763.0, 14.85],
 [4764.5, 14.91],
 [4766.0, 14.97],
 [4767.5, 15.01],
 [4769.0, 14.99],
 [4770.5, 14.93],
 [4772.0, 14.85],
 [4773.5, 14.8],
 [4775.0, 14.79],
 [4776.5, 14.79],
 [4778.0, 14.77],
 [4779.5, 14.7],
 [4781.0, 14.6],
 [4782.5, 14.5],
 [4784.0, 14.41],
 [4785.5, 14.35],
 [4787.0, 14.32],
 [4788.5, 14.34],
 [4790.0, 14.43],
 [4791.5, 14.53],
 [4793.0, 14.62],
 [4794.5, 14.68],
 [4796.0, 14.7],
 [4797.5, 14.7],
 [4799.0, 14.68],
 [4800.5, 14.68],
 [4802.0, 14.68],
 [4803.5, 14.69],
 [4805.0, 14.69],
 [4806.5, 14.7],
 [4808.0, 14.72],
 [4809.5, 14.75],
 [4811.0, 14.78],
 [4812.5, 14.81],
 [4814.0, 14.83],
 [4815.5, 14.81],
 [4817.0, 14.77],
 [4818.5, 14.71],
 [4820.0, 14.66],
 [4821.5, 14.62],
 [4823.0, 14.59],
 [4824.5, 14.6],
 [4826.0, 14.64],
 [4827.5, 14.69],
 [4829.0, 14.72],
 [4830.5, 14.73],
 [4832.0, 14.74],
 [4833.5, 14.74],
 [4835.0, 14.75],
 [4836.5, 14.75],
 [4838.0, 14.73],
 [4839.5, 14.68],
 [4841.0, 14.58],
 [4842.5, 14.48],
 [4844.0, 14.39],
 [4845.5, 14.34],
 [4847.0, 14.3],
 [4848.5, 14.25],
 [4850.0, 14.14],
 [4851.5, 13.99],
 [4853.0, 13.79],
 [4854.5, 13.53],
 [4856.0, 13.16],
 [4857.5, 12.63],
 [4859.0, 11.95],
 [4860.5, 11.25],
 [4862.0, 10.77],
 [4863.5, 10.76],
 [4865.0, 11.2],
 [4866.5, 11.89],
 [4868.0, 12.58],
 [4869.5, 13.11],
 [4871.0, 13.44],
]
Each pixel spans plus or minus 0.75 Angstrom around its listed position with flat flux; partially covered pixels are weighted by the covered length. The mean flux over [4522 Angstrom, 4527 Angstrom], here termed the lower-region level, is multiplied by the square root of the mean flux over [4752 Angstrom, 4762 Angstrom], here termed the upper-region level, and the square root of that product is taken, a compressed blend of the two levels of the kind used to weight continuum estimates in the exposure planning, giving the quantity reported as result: 7.58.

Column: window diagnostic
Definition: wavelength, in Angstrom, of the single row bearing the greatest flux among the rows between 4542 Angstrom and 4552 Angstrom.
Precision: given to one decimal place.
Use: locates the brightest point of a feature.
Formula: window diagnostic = 4542.5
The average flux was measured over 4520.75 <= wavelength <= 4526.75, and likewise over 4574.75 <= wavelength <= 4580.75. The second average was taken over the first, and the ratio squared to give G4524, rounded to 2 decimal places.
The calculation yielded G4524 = 0.99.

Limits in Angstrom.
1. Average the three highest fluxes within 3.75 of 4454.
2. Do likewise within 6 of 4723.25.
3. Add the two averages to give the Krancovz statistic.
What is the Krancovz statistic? 30.0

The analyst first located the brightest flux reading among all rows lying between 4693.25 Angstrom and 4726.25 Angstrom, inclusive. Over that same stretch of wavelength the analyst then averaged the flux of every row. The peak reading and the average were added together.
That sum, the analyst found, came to 30.0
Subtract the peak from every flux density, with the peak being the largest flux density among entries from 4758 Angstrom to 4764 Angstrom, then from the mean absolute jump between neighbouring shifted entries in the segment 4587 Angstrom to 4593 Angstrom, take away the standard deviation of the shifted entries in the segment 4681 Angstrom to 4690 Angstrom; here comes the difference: 0.04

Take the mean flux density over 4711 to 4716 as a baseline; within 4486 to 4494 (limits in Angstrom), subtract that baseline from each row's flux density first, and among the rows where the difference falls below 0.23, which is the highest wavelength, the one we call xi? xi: 4493.0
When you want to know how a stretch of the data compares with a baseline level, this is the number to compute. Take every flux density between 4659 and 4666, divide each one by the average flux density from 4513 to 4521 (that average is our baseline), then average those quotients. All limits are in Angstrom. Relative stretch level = 0.99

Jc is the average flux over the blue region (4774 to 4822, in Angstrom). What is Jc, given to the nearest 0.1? 14.7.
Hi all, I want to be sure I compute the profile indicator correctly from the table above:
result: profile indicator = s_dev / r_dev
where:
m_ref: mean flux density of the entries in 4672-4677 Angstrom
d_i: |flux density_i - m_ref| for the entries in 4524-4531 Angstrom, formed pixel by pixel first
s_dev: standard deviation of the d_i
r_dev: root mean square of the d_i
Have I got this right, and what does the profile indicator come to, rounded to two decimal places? 0.03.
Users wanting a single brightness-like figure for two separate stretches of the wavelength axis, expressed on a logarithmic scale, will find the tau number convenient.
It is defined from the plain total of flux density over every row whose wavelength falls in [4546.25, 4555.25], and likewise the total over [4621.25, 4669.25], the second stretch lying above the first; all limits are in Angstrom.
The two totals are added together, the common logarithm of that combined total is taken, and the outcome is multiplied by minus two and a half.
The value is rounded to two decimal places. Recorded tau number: -6.89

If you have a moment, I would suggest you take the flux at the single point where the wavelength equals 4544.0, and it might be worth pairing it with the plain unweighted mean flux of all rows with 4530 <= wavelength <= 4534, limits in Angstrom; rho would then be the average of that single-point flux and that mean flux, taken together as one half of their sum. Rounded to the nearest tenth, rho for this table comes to 15.0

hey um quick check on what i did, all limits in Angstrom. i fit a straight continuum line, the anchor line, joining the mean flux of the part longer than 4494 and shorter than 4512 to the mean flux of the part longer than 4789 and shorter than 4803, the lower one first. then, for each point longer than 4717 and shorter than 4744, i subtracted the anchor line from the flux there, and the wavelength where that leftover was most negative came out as 4724.0 Angstrom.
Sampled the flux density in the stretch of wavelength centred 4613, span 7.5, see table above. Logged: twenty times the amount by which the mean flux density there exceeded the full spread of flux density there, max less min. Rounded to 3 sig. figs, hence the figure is 297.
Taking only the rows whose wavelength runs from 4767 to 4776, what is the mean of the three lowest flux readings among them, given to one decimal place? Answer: 14.8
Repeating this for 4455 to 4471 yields 15.2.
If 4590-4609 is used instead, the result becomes 15.1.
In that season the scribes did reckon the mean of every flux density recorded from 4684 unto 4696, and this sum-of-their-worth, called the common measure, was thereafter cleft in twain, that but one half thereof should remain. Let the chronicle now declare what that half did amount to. 7.46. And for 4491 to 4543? 7.50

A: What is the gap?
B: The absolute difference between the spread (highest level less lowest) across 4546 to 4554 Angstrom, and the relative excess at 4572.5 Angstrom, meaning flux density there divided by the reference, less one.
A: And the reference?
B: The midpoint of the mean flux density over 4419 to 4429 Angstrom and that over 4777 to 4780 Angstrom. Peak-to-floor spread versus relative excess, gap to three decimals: 0.180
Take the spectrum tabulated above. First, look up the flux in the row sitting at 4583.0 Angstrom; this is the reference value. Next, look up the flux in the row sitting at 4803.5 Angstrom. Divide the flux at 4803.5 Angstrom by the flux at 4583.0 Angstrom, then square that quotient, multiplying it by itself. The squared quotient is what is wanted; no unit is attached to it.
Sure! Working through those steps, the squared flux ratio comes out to 0.99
